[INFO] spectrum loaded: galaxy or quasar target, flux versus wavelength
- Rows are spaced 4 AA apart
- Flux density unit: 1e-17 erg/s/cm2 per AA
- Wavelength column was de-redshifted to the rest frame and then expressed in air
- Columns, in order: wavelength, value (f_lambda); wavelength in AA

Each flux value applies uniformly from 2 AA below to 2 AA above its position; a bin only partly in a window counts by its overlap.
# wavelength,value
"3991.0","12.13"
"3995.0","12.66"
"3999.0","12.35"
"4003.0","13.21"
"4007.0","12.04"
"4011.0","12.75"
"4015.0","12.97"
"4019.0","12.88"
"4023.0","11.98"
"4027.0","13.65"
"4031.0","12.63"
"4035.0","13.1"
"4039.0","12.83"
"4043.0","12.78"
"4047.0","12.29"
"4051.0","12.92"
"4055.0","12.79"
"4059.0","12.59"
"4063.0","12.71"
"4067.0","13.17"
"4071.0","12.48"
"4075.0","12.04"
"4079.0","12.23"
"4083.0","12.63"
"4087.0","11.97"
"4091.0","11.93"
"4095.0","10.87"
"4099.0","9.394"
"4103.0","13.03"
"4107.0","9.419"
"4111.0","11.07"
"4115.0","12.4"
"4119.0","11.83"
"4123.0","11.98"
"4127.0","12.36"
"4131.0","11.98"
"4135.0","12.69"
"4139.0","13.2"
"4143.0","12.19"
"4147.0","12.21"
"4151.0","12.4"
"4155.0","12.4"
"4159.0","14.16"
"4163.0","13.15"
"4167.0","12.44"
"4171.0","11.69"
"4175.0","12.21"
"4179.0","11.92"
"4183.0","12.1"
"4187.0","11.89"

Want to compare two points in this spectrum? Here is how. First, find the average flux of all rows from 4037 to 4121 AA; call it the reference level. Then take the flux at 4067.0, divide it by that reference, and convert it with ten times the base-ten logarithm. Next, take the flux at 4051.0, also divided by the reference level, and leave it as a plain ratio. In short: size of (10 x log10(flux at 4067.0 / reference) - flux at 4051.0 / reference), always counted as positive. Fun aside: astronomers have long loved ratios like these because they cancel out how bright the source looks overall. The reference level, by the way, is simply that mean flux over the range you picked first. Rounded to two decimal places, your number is 0.69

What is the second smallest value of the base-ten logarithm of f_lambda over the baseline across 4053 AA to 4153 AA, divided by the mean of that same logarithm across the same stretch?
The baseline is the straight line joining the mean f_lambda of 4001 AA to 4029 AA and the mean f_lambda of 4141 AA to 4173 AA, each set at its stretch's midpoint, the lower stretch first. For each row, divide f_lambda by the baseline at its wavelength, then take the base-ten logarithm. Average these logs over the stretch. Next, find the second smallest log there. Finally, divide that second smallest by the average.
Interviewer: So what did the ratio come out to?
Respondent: 5.7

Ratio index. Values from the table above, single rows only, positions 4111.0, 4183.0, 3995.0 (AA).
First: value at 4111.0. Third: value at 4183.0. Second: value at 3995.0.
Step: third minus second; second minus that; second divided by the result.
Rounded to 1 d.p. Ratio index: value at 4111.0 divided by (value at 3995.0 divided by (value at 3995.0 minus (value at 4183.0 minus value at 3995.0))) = 11.6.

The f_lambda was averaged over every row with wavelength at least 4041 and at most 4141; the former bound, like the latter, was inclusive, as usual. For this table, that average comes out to 12.1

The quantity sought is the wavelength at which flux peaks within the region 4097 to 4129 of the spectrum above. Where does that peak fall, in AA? 4103.0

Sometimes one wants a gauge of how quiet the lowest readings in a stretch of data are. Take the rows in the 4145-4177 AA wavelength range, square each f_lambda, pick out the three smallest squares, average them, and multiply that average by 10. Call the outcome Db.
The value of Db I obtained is 1449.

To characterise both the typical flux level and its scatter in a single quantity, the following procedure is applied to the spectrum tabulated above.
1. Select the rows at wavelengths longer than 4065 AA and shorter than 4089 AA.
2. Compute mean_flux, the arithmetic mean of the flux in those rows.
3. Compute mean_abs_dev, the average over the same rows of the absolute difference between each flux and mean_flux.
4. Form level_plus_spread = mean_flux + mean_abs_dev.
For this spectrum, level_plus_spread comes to 12.8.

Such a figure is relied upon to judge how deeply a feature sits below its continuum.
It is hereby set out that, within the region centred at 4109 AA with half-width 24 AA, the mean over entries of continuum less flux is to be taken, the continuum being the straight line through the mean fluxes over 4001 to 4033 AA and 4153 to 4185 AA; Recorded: 1.09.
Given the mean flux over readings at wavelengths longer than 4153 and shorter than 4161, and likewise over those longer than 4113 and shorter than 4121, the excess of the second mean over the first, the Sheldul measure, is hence -1.2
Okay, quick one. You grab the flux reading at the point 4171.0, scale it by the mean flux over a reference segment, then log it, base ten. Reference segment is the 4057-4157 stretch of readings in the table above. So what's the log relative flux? -0.013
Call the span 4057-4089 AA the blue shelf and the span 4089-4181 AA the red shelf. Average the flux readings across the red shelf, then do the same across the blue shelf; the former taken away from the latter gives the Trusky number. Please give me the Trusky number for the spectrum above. 0.4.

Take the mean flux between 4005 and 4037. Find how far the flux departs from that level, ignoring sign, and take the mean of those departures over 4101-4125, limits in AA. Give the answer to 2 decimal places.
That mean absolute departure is 1.22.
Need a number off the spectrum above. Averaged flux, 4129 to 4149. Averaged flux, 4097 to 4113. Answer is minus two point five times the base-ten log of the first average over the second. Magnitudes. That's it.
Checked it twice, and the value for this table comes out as -0.16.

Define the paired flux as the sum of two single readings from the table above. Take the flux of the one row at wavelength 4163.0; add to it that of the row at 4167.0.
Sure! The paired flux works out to 25.6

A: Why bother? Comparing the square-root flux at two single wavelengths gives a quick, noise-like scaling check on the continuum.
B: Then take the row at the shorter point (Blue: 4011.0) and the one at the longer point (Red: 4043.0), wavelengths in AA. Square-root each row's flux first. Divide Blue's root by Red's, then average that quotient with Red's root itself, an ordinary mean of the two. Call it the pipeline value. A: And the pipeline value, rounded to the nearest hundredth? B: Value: 2.29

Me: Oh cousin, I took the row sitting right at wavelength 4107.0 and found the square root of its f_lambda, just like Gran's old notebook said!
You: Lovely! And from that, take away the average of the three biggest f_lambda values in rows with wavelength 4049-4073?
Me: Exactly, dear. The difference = -9.9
